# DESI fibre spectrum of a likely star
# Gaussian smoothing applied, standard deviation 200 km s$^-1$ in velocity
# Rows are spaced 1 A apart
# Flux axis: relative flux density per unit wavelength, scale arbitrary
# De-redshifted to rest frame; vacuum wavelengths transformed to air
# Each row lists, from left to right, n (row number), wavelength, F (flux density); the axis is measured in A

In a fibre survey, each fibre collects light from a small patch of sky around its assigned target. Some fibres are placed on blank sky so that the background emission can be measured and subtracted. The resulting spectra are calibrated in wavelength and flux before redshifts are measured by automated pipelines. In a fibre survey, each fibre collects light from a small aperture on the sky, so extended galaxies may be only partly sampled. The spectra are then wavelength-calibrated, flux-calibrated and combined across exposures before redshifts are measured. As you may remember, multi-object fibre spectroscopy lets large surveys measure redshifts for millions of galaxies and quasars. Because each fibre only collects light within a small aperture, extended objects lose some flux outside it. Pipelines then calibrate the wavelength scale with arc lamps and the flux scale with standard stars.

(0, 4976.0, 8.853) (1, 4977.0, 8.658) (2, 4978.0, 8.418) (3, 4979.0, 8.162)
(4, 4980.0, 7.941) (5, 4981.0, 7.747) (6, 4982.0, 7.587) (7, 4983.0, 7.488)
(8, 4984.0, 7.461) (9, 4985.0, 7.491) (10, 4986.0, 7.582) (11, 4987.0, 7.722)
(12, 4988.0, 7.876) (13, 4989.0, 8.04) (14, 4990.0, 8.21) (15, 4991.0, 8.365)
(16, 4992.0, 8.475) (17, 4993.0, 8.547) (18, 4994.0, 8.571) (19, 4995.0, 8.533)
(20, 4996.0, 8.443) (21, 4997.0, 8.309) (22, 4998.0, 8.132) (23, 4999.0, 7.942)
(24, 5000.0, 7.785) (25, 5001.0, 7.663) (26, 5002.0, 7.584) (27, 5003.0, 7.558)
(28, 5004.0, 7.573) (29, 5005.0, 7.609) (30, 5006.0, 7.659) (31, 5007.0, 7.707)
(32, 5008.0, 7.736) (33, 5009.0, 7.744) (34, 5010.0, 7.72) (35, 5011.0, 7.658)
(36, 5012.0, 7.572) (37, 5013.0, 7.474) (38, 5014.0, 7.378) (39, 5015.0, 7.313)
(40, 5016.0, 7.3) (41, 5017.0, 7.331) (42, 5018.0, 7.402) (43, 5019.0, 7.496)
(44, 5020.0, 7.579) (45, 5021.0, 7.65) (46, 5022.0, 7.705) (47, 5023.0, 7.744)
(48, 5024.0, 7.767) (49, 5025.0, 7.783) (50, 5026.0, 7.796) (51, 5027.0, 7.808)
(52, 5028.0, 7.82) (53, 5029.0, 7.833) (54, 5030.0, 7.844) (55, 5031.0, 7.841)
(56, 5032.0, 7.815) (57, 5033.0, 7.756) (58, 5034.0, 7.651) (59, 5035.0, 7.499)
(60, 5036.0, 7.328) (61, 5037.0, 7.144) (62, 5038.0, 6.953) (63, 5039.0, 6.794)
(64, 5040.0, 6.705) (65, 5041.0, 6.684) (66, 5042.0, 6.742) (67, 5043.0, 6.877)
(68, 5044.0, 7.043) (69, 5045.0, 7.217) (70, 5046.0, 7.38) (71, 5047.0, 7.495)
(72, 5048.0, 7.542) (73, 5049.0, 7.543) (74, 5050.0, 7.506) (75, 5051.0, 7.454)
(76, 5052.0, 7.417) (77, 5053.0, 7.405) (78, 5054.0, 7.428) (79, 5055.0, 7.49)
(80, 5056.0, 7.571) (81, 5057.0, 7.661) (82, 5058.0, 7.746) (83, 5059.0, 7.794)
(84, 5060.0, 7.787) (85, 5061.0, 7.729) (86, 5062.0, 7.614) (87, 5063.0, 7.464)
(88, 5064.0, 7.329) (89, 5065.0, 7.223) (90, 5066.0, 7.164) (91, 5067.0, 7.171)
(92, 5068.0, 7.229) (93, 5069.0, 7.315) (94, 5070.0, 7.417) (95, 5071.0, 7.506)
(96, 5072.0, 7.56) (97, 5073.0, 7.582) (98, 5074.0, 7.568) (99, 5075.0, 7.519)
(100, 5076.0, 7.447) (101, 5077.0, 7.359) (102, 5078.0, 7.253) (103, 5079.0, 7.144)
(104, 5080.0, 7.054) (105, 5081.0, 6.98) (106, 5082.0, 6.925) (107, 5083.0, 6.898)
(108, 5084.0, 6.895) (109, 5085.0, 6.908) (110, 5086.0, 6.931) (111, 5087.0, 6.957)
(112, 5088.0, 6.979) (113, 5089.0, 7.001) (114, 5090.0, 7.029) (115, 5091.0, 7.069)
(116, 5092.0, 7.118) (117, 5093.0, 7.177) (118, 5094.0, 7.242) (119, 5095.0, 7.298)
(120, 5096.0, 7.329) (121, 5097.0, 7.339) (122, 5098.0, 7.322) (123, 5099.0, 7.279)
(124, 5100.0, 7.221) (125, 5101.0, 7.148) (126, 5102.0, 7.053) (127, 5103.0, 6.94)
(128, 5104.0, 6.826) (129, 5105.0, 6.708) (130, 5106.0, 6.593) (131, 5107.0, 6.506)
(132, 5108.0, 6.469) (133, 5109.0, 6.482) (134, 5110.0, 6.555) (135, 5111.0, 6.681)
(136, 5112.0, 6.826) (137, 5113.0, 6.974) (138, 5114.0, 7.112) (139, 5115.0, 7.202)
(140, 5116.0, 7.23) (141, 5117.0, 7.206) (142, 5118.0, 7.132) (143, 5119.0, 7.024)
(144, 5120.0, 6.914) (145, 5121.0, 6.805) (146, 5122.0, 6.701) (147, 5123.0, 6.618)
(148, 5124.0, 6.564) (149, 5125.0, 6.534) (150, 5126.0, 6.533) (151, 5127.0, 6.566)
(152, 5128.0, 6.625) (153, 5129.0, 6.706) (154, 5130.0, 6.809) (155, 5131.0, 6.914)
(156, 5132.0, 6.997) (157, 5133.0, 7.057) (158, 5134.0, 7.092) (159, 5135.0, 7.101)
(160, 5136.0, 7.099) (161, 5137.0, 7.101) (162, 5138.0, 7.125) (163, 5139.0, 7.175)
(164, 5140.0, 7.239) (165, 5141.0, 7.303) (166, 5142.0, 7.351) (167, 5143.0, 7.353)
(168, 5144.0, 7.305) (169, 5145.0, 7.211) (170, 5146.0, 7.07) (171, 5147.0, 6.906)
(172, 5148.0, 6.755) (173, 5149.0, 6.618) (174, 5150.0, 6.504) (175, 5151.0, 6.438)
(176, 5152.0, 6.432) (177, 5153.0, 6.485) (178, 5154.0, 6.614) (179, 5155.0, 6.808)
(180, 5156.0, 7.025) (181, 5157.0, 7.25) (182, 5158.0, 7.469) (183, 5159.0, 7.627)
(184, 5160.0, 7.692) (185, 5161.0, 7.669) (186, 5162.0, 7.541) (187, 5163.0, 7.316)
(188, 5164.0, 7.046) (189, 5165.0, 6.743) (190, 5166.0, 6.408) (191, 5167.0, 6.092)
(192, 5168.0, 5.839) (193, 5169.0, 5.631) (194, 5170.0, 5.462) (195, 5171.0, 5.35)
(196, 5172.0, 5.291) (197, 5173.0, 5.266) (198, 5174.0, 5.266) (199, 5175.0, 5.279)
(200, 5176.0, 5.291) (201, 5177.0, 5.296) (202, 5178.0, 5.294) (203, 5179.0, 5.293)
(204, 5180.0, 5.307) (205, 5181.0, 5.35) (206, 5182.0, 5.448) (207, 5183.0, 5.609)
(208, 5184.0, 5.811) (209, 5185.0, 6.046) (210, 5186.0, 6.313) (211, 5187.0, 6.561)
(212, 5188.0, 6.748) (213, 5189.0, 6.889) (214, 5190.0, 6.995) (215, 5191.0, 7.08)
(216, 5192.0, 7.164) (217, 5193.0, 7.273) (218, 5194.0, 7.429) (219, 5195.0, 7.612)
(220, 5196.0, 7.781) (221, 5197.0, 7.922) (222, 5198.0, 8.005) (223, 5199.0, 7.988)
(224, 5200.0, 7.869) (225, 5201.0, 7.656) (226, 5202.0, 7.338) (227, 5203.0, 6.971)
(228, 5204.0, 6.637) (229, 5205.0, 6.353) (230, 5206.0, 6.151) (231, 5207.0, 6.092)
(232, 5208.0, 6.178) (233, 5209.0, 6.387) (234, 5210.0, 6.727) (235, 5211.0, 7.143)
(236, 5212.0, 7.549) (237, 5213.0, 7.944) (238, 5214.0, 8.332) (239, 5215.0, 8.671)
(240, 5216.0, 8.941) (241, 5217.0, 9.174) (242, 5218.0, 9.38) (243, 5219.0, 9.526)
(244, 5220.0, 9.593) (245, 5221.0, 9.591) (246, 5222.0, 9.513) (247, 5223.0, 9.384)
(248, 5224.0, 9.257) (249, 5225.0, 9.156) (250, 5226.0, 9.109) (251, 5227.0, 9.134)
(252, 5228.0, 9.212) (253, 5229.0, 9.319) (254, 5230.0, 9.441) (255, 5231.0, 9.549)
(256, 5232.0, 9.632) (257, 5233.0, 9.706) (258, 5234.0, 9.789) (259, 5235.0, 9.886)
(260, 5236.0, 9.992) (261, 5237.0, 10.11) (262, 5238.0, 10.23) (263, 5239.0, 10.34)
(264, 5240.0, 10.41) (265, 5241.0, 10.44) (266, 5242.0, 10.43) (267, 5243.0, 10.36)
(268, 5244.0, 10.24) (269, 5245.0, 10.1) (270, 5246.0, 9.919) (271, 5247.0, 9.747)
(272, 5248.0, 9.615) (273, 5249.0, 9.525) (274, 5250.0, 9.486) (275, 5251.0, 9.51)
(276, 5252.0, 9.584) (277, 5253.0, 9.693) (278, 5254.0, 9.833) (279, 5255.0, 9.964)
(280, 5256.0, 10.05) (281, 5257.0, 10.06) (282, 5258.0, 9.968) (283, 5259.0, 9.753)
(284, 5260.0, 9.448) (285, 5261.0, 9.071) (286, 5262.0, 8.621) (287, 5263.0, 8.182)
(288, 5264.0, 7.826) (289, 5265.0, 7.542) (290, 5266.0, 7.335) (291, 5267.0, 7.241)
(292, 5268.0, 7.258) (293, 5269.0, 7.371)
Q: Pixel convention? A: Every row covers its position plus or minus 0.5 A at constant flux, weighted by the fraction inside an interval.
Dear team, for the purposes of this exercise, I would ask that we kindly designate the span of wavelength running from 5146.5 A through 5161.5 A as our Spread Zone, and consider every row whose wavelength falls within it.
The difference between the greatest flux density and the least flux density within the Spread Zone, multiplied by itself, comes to 1.6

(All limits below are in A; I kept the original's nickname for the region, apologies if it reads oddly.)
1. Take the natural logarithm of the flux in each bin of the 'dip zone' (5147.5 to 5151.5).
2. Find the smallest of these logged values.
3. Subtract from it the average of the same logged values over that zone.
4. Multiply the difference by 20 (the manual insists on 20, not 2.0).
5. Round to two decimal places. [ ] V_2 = -0.43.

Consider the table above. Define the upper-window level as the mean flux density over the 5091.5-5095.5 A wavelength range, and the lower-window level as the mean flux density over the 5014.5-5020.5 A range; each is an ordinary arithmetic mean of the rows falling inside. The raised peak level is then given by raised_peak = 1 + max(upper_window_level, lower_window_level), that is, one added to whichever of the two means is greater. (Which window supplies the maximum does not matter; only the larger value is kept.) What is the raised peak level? 8.4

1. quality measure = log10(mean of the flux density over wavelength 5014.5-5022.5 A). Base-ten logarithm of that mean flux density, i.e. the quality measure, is 0.87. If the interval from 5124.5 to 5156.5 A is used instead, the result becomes 0.84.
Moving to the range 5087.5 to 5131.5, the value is 0.84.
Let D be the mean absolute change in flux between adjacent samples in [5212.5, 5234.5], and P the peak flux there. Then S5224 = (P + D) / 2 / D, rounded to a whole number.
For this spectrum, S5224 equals 37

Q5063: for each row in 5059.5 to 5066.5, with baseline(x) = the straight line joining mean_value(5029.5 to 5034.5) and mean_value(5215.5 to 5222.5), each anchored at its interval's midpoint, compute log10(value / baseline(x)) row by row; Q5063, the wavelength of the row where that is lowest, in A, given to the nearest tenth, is 5066.0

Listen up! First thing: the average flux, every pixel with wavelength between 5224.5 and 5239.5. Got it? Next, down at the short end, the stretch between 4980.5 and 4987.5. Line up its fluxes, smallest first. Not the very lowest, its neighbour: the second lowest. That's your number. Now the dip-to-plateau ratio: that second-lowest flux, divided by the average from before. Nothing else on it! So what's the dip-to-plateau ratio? 0.78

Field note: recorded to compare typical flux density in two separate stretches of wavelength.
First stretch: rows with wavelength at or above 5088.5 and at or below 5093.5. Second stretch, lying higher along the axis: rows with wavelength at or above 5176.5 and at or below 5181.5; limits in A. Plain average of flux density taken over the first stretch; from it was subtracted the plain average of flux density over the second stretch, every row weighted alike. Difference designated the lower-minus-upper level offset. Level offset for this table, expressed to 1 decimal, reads 1.8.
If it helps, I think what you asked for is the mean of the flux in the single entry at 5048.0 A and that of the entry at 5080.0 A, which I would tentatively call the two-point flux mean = 7.30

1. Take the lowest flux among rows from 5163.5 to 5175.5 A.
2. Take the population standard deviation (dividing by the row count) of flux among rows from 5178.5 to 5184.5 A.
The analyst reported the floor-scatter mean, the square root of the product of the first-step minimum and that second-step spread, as 0.99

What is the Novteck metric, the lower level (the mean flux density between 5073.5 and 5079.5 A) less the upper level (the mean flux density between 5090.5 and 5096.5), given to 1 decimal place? 0.2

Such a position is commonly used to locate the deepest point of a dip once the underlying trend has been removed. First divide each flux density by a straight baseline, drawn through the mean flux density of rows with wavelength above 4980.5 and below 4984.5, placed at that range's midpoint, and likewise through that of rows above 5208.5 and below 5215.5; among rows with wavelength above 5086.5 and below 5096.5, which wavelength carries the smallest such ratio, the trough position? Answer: 5087.0 A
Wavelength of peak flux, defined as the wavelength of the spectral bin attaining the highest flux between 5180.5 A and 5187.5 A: 5187.0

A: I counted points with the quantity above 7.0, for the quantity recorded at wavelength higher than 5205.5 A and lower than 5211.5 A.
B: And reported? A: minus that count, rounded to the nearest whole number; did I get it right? -1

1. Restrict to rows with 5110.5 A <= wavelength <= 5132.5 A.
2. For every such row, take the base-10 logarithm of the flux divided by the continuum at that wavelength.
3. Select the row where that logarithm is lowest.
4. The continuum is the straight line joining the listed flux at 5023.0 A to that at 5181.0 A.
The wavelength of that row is 5111.0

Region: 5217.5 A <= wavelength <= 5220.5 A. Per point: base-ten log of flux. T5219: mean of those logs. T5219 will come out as 0.98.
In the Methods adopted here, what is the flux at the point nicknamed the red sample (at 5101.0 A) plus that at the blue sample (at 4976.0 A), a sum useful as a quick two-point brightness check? 16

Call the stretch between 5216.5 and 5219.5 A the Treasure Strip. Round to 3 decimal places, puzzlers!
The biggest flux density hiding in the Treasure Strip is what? 9.526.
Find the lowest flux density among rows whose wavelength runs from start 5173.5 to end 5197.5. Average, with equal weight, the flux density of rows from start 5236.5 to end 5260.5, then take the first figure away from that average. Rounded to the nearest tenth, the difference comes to 4.7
